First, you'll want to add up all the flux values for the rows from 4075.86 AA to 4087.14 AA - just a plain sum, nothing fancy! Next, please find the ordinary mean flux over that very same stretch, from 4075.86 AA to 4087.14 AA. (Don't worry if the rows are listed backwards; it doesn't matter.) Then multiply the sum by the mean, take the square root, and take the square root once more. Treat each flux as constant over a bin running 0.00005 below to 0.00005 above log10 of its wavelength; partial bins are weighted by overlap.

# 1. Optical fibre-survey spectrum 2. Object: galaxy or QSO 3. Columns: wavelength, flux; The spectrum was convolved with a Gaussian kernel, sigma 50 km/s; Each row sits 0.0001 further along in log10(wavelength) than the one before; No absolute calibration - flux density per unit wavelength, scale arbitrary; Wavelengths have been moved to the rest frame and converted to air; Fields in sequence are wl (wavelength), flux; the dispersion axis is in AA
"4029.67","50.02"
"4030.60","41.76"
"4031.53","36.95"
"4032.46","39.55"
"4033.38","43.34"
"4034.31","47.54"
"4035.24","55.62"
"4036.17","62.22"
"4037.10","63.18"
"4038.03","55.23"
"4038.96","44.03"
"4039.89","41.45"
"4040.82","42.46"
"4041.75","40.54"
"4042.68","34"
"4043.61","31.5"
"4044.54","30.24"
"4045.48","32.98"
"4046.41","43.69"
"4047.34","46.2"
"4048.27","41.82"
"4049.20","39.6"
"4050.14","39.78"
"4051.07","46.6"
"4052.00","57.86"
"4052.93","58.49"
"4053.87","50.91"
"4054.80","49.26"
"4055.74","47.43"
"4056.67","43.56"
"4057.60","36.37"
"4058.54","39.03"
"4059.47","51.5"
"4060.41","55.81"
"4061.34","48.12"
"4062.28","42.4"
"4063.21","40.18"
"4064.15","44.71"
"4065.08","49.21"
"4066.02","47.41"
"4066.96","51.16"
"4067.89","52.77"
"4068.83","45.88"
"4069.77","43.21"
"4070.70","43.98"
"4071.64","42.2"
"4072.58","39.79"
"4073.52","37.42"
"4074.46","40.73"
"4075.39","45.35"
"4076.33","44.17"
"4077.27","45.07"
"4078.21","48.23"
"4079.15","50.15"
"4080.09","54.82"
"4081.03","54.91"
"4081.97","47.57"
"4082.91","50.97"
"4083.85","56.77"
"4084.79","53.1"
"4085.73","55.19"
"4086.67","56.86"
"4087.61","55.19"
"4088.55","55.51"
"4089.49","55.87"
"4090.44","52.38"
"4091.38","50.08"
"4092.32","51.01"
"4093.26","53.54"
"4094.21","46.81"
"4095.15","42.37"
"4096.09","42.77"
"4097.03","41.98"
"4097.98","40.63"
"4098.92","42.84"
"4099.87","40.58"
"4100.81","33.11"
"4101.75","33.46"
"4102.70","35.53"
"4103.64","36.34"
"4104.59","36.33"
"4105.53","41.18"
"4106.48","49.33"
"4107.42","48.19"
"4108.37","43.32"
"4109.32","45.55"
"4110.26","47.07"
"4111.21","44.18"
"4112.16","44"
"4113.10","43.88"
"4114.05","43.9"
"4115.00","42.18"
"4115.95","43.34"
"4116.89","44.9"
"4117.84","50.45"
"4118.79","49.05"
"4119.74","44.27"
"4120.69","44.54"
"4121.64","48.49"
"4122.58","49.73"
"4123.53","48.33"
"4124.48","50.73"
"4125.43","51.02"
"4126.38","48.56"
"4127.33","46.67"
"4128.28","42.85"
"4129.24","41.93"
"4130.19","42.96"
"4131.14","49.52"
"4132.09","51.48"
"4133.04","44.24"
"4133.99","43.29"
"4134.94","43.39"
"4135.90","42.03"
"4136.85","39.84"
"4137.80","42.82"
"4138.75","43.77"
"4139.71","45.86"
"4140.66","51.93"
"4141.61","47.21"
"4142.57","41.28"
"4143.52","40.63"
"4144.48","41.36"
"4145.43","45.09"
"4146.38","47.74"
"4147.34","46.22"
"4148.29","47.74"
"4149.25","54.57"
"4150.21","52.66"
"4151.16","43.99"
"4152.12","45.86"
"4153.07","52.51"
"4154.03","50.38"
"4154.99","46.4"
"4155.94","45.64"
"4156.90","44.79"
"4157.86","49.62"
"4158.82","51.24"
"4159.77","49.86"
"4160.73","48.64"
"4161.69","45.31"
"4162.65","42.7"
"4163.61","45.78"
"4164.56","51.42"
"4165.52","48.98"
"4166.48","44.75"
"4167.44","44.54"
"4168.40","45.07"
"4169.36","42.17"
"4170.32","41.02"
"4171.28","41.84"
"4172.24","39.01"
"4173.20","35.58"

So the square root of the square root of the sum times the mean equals 13.4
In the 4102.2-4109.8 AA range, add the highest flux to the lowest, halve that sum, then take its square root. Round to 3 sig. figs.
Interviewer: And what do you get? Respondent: 6.51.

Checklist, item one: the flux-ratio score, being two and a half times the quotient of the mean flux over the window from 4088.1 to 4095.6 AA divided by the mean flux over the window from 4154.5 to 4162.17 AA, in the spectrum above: 2.67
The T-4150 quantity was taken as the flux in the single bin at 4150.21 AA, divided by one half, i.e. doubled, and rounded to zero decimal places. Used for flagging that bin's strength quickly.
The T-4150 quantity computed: 105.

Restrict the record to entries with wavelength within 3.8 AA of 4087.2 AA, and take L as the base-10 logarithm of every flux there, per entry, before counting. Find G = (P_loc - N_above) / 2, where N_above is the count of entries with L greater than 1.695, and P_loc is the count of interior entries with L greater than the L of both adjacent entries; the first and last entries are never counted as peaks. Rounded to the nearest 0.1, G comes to -3.0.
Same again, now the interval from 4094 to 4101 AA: 1.0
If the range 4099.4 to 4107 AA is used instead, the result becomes 0.5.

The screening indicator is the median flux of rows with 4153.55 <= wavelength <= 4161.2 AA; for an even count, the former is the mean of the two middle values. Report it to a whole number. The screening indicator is 49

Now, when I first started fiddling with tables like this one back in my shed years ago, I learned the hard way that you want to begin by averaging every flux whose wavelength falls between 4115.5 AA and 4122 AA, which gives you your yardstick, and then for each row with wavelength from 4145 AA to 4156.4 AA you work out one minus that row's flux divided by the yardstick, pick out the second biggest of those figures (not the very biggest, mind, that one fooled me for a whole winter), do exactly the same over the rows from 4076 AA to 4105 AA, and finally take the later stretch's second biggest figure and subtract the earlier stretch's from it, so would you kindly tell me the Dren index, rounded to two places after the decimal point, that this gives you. -0.25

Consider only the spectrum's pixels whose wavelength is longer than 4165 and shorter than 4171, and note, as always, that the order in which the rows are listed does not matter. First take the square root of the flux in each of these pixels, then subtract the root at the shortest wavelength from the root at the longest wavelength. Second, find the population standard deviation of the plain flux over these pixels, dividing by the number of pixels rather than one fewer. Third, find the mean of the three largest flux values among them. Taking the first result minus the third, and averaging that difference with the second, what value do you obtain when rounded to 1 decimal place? -22.2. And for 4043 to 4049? -18.4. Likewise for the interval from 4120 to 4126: -23.9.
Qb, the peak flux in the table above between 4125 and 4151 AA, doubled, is 109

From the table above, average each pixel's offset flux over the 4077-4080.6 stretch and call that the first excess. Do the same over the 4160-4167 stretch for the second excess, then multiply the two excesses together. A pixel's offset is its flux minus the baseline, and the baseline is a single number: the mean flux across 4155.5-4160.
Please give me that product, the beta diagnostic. -2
